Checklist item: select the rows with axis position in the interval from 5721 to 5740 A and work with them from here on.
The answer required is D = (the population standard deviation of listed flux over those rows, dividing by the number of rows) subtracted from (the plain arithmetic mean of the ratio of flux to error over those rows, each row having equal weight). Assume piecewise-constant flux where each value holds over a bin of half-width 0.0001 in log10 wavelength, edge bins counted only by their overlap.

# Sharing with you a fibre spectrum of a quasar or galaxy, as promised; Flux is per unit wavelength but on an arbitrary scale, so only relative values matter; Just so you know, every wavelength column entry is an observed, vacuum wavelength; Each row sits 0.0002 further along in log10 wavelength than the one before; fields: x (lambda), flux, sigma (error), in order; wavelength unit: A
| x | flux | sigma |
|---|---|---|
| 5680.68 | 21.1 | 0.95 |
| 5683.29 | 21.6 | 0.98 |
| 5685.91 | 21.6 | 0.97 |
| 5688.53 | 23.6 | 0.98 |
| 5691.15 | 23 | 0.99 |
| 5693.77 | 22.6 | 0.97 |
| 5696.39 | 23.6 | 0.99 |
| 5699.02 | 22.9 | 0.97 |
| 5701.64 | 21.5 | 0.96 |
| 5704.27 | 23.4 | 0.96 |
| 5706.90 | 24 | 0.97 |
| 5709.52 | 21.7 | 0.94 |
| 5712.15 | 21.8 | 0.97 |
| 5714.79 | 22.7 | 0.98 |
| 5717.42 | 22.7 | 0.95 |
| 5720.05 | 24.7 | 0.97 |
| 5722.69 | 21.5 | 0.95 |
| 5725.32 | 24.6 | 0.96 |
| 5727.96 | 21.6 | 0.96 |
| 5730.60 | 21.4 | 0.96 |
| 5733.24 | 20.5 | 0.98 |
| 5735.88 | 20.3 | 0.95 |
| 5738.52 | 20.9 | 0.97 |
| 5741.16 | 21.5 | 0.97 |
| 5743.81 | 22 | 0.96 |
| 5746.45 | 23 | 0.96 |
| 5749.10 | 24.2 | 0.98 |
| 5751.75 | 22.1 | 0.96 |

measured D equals 21.1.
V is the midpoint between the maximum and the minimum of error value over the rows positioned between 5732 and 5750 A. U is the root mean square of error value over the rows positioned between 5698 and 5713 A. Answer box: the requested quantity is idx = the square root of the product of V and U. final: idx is 0.963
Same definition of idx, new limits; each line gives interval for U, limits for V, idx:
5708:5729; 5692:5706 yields 0.968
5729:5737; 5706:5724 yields 0.962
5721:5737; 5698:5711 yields 0.958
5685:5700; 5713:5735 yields 0.972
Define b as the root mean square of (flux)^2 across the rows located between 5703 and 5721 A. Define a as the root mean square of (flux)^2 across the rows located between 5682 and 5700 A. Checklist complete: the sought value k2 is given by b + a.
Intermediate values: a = 517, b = 532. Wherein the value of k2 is 1049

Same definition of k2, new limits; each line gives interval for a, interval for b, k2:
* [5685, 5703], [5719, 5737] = 1013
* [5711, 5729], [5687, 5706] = 1052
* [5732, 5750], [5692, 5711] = 1002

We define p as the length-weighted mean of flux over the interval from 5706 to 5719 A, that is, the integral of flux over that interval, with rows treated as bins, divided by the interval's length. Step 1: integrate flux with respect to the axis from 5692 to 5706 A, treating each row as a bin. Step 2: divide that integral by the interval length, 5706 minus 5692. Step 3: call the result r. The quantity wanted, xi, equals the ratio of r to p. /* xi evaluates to 1.01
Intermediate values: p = 22.6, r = 22.8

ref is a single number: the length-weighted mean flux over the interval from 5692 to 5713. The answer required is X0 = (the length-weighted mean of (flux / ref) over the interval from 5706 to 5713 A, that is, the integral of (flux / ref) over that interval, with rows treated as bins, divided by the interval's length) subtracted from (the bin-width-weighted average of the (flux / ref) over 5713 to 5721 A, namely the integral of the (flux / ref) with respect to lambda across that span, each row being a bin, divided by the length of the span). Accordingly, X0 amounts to 0.032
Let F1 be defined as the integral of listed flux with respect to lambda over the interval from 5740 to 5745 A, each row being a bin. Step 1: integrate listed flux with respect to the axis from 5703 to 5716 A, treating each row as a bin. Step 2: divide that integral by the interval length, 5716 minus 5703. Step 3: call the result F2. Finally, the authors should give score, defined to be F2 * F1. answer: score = 2467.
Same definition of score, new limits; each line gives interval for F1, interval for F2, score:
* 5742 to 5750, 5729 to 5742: 3833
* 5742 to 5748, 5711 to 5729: 3077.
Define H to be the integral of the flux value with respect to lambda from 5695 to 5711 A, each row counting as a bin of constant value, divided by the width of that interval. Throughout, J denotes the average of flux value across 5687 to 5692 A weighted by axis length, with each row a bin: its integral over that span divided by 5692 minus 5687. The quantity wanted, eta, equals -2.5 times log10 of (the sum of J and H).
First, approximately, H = 22.8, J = 23.2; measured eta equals -4.16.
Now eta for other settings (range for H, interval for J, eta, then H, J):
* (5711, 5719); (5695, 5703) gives -4.14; 22.5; 22.7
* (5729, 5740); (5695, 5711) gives -4.10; 20.8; 22.8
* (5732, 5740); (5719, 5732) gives -4.09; 20.6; 22.7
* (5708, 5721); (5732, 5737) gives -4.09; 22.7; 20.4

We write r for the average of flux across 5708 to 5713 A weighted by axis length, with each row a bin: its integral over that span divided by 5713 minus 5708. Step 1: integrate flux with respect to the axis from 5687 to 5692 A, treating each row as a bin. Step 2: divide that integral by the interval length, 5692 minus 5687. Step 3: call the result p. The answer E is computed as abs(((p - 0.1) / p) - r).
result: 20.9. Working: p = 23.2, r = 21.9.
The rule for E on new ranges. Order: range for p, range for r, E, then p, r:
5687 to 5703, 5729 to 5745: 20.1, 22.8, 21.1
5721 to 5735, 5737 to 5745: 20.4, 21.9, 21.4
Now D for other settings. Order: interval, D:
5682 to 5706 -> 22.4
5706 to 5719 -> 22.6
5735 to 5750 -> 21.5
